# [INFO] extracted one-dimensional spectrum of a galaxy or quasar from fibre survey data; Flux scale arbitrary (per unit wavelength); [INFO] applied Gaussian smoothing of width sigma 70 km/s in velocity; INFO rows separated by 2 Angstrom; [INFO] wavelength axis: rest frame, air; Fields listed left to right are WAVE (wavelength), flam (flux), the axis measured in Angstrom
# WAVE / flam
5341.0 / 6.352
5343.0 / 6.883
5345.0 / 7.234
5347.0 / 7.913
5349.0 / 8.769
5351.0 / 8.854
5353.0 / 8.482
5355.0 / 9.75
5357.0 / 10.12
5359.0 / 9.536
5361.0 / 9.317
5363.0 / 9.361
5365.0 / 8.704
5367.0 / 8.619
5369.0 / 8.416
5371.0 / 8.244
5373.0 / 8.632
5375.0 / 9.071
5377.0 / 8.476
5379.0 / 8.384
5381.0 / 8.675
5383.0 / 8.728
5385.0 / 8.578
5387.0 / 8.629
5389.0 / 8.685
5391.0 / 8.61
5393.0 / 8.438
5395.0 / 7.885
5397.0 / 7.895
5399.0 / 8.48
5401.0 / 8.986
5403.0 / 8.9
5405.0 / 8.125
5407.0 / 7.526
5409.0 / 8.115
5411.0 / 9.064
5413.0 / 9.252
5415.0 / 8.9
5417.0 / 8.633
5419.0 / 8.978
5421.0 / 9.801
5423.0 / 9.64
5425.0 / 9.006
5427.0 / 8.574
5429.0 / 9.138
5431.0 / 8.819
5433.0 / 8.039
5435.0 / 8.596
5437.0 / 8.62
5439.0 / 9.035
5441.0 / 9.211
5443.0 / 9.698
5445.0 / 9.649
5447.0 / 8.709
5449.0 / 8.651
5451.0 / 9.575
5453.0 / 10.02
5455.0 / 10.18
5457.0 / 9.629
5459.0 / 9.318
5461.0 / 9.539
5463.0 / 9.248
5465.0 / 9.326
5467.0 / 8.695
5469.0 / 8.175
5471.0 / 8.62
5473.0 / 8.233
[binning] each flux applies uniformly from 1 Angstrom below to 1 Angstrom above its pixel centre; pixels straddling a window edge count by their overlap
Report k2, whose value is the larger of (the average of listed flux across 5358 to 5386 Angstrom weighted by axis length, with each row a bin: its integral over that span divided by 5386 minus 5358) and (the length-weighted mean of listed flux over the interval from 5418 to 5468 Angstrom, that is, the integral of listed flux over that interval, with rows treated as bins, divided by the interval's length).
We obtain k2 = 9.2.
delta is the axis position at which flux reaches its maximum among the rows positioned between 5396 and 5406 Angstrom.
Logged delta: 5401.0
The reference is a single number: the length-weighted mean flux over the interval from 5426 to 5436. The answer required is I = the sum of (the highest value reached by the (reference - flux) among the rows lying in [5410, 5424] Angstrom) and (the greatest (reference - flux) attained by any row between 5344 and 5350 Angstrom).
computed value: 1.4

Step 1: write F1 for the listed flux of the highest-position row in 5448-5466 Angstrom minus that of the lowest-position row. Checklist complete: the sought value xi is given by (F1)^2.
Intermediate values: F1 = 0.7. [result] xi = 0.5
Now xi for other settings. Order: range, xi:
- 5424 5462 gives 0.3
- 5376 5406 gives 0.1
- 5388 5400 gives 0.0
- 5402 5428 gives 0.1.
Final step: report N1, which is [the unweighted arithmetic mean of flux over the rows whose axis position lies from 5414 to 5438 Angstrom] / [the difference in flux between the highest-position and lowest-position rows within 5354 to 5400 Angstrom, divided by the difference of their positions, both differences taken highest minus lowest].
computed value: -308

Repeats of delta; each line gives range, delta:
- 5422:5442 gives 5423.0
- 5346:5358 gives 5357.0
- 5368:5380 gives 5375.0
